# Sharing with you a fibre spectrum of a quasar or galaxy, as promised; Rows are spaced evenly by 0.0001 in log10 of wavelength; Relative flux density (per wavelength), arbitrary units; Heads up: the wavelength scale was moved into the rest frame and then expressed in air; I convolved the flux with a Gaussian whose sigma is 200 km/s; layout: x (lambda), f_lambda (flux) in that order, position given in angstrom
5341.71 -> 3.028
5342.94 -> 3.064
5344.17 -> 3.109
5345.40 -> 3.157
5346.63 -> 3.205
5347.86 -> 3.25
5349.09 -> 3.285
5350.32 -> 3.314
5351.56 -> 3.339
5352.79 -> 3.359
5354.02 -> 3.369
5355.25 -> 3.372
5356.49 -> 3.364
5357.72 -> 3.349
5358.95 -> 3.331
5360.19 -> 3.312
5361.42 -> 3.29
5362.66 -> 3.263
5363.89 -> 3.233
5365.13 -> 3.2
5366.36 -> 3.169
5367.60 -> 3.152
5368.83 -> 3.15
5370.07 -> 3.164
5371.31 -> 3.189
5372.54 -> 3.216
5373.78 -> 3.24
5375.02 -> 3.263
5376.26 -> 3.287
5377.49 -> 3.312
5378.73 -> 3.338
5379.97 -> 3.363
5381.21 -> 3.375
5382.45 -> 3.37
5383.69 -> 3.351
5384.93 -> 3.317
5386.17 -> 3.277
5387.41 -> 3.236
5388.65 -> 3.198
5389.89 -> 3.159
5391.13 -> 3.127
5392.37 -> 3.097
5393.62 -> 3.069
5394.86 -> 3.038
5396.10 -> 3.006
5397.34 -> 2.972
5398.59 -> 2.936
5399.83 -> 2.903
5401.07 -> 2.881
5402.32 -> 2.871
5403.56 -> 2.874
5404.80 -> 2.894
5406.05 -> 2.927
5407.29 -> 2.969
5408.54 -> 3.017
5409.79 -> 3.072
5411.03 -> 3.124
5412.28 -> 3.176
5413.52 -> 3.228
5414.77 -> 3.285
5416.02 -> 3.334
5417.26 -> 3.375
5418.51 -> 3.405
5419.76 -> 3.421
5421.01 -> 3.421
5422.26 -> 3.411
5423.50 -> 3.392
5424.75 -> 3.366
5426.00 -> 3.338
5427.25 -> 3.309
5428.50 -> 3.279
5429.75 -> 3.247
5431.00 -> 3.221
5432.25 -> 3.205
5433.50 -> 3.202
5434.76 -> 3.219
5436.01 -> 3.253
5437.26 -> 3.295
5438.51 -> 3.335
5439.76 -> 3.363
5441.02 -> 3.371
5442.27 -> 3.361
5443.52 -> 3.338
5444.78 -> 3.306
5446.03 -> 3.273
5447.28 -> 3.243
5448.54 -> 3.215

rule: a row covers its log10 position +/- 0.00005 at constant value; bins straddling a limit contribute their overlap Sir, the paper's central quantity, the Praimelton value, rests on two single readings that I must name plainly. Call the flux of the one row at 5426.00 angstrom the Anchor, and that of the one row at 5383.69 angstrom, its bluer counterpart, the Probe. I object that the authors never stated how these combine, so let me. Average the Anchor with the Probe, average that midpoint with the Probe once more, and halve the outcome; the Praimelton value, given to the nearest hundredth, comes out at 1.67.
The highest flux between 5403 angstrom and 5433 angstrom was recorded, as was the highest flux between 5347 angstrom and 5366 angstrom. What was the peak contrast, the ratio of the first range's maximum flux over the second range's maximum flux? 1.01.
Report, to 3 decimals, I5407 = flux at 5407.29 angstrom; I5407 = 2.969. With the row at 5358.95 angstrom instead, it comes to 3.331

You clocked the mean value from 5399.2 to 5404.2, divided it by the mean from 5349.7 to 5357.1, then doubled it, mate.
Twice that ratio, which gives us 1.72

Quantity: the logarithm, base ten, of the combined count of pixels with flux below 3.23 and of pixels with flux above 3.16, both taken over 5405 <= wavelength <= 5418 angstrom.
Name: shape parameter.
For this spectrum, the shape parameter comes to 1.08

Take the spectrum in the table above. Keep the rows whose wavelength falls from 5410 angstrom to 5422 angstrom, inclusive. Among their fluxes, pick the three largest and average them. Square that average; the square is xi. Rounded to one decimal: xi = 11.7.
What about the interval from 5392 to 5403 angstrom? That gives 9.4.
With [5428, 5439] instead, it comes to 10.9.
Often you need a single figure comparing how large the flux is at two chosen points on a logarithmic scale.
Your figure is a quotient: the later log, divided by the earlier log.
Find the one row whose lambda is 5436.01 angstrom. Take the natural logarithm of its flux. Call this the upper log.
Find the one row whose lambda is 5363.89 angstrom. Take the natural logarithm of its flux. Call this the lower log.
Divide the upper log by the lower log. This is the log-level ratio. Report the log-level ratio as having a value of 1.01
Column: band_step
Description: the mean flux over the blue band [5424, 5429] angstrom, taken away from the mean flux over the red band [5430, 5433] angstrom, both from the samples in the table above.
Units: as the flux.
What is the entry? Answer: -0.11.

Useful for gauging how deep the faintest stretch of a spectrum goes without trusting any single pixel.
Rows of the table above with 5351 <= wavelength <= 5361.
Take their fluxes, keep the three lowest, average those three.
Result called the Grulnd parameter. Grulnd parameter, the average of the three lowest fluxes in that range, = 3.33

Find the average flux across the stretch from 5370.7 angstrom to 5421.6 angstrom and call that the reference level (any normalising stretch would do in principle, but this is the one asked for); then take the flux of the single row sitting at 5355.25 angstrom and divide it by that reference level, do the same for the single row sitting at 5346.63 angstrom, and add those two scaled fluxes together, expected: 2.08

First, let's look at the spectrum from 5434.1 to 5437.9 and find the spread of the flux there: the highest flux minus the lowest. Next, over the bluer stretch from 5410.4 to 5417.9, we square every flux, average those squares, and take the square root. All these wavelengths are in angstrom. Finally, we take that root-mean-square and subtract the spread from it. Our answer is 3.18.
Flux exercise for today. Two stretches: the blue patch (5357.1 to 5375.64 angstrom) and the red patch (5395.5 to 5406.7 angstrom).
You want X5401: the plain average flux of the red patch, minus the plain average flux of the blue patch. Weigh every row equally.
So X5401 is -0.3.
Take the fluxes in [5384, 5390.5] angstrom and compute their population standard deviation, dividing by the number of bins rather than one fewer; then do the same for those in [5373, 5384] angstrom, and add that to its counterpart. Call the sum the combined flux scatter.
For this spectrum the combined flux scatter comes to 0.10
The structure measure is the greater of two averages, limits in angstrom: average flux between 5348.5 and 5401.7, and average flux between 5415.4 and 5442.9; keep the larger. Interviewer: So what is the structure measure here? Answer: 3.32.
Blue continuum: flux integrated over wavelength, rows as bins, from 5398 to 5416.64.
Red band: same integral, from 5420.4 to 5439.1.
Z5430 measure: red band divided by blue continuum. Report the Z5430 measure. 1.09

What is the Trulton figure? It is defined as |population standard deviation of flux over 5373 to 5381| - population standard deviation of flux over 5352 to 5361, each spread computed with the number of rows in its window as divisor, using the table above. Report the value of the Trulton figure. 0.022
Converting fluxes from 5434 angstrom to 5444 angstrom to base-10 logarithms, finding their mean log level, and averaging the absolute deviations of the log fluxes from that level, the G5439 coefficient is 0.006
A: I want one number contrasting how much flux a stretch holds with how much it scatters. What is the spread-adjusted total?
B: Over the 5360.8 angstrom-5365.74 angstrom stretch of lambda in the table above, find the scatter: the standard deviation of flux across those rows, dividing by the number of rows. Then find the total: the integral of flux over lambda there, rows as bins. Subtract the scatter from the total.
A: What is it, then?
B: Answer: 16.0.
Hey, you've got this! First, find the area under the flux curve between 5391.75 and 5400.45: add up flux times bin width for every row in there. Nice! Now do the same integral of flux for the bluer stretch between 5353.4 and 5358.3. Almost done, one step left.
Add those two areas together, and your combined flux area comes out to 43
